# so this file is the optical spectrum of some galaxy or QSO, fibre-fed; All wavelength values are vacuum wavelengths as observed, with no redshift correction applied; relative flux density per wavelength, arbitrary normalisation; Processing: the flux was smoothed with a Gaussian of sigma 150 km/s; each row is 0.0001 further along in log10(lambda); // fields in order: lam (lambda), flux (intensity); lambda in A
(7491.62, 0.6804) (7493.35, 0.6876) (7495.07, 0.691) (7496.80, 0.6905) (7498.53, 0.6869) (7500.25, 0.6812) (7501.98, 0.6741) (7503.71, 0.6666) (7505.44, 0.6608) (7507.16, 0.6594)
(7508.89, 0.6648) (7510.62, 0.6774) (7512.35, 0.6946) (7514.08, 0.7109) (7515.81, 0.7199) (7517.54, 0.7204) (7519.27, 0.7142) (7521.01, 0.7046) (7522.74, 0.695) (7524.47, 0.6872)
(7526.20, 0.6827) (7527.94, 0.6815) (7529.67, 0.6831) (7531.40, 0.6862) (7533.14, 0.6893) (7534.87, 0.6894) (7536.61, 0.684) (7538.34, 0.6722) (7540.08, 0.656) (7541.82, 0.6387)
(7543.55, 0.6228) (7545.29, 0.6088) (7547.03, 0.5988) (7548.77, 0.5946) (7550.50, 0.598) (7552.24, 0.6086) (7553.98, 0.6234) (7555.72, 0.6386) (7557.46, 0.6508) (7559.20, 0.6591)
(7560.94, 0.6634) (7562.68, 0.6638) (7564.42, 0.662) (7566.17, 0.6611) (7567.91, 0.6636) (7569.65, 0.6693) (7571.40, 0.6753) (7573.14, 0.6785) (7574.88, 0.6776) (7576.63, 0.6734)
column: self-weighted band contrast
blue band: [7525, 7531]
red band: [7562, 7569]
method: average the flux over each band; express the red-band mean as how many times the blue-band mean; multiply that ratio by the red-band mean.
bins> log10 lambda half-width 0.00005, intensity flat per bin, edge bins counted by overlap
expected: 0.643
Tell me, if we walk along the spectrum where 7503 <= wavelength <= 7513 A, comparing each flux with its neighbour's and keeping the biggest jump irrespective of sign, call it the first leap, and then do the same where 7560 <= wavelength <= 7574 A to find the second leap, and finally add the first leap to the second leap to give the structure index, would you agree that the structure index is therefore 0.023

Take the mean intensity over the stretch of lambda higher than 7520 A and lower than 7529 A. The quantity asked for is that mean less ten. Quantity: -9.31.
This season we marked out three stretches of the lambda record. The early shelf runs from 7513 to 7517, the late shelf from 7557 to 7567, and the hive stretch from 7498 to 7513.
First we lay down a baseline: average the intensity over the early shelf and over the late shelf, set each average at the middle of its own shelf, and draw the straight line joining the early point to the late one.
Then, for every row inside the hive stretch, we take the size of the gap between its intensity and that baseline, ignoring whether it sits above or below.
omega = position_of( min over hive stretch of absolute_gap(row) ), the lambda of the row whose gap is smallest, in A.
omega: 7512.35 A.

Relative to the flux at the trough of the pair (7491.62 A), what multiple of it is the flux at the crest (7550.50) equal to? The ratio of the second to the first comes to 0.88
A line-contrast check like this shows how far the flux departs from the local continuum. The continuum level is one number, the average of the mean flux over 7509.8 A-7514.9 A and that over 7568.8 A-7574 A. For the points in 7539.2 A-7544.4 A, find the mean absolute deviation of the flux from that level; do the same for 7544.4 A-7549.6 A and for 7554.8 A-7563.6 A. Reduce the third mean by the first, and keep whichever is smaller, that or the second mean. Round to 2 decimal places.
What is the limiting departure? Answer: -0.02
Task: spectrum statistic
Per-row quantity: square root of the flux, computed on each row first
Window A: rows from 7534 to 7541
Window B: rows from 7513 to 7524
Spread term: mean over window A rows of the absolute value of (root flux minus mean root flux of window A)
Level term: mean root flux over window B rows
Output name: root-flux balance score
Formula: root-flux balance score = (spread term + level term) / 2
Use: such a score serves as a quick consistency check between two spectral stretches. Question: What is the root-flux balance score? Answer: 0.425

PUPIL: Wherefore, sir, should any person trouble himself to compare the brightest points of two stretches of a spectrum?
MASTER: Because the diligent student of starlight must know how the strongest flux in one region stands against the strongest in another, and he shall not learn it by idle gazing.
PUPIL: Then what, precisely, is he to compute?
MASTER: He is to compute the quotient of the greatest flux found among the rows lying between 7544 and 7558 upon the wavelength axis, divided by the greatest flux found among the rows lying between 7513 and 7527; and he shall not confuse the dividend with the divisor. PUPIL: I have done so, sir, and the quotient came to 0.90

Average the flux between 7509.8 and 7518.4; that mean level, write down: 0.705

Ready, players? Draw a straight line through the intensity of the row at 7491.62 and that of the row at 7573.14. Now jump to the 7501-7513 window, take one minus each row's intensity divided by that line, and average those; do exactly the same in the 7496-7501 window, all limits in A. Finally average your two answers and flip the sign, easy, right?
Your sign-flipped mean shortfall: -0.002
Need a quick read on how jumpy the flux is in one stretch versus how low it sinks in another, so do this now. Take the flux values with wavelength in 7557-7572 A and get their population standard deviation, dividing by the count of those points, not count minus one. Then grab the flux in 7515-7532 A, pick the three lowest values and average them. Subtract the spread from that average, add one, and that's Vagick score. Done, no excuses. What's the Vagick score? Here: 1.676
